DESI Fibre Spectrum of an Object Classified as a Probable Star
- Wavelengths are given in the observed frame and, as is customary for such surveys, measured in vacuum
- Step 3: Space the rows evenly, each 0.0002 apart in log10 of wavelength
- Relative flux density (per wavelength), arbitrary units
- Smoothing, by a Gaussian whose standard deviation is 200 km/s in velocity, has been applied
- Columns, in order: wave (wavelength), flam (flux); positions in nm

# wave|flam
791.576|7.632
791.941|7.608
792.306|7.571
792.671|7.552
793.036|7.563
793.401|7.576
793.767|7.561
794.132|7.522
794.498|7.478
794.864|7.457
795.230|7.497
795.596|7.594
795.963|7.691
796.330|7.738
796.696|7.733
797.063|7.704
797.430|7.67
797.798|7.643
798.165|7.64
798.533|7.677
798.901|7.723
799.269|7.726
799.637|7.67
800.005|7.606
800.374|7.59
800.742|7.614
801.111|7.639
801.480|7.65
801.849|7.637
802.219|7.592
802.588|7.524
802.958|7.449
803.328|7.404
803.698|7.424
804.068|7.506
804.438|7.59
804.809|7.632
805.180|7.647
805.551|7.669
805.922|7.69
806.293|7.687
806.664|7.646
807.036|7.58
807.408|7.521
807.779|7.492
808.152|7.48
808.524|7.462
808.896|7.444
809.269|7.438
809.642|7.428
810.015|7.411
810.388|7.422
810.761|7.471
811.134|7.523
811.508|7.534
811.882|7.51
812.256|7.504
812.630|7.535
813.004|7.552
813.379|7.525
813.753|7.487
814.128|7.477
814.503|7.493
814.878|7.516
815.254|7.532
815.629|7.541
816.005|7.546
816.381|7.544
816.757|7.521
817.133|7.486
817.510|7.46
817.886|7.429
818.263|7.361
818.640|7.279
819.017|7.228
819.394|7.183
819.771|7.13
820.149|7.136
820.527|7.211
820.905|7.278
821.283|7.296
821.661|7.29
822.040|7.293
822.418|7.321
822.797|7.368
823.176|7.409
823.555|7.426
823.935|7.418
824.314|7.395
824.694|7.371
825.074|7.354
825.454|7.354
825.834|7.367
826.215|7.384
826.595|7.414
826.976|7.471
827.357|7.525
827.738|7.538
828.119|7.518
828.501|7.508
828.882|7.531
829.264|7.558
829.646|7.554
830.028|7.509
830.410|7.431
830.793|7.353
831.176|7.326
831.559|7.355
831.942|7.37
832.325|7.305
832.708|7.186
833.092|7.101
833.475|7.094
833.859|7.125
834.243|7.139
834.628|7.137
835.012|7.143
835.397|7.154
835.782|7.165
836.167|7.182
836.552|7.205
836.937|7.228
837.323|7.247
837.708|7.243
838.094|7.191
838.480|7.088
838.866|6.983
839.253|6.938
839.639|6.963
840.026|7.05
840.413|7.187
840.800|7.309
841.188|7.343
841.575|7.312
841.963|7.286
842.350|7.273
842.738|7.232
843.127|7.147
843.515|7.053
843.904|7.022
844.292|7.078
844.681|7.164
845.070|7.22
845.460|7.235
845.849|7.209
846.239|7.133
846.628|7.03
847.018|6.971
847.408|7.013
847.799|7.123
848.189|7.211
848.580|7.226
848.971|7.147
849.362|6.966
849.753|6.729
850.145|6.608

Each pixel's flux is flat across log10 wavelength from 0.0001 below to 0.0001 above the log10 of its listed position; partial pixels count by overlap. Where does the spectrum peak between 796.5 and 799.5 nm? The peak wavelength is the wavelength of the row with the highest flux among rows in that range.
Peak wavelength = 796.696 nm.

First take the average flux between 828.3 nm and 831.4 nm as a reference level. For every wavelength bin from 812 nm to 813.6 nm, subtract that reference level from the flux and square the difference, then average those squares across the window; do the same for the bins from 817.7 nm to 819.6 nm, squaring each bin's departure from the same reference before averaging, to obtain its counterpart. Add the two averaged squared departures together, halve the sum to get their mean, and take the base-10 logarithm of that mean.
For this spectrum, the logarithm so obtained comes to -1.7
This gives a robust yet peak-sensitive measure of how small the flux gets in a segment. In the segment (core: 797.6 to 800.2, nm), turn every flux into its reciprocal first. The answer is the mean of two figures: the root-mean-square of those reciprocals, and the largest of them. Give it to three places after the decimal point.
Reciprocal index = 0.131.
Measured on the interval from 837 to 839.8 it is 0.143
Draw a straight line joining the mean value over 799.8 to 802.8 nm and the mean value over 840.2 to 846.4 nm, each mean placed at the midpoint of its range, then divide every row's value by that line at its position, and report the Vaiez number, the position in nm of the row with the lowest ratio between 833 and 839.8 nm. 839.253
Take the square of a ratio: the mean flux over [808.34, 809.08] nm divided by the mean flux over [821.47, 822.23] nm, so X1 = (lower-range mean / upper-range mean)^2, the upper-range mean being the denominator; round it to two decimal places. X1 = 1.04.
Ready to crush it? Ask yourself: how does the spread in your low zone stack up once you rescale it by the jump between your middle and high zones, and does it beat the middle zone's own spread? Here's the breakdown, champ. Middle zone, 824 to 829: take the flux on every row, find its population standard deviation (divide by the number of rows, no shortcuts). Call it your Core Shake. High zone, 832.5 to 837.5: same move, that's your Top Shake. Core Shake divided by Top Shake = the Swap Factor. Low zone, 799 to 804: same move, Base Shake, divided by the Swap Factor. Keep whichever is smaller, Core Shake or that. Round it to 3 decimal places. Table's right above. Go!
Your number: 0.059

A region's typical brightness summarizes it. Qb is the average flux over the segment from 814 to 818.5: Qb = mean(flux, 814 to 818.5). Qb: 7.49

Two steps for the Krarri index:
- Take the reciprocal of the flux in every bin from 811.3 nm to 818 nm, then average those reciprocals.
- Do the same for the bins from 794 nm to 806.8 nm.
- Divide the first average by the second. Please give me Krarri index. 1.013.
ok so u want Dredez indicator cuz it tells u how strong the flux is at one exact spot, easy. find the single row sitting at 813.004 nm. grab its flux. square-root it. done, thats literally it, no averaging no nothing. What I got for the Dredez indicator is 2.75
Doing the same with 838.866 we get 2.64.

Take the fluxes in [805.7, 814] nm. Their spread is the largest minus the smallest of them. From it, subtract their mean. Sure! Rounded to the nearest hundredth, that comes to -7.24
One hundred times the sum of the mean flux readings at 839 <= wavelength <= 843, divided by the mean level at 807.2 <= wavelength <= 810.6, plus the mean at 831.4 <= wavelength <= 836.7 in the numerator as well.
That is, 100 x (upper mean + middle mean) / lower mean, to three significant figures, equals 193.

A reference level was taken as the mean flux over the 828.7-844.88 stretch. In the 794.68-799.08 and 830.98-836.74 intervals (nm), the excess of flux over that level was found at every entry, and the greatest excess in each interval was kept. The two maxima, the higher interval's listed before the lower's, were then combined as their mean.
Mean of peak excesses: 0.33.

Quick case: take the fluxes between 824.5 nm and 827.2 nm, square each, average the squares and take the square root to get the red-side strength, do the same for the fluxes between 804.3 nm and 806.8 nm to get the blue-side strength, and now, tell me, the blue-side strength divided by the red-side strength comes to 1.04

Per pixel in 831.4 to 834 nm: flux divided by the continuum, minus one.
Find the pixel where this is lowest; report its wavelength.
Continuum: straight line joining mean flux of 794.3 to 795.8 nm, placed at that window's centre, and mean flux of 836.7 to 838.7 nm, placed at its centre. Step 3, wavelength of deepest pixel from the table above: 833.475 nm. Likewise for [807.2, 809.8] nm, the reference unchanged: 809.642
